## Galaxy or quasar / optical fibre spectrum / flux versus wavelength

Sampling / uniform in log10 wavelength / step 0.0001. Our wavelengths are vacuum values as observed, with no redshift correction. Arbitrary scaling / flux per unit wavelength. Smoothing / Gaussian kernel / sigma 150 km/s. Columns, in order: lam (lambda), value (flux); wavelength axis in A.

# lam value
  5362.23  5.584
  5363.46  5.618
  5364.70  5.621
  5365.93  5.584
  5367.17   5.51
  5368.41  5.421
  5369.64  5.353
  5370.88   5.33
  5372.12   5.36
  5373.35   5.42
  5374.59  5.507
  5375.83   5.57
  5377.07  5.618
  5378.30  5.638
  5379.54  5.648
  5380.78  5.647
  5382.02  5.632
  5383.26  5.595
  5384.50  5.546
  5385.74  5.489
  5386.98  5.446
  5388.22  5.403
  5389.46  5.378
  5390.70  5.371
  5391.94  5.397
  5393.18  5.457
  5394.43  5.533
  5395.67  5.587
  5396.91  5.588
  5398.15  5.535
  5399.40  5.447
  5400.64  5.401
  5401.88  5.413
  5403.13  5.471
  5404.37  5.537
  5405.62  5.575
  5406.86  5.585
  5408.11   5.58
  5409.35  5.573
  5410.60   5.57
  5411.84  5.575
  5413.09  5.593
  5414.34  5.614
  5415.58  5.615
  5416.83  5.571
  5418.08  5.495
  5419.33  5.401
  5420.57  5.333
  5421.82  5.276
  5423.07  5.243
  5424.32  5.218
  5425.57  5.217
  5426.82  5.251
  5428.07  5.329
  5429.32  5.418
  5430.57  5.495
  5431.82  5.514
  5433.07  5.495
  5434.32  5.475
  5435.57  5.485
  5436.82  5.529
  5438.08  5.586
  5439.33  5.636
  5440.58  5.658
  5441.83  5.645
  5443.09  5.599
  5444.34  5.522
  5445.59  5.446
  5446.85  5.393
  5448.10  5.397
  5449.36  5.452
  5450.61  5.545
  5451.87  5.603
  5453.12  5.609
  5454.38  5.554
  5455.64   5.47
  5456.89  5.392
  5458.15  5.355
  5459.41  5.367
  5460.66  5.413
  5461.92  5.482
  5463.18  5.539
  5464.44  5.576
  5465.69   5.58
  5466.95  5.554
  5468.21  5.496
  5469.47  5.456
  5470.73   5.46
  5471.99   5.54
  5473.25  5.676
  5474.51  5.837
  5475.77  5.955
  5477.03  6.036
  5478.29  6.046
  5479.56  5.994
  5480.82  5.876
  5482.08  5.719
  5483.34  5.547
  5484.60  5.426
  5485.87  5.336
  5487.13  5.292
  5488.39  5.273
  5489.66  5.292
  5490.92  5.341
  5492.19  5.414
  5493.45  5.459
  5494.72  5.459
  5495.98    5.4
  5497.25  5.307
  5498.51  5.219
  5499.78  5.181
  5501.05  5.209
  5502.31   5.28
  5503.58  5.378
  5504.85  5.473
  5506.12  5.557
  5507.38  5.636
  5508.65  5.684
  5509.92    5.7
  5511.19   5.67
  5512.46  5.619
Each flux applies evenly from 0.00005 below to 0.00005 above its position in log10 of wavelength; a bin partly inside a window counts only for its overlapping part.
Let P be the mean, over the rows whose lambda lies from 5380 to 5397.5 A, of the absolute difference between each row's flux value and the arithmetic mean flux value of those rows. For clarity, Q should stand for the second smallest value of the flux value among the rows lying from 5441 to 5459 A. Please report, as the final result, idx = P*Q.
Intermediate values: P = 0.085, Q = 5.392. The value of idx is 0.46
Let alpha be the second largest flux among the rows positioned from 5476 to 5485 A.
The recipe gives 6.036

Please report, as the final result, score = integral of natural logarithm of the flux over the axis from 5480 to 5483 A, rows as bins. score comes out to 5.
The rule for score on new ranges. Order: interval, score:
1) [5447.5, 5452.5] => 9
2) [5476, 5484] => 14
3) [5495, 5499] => 7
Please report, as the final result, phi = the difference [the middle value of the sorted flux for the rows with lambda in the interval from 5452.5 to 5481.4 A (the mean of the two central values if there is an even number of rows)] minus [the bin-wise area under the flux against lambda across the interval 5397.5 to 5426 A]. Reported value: -150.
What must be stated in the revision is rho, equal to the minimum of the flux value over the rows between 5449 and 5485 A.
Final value 5.355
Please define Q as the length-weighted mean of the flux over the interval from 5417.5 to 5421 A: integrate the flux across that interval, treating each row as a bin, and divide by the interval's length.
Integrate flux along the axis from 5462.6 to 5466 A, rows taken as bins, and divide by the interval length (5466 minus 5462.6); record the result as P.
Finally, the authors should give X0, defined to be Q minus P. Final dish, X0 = -0.15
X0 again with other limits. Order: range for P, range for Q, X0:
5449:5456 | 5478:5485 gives 0.22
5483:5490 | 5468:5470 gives 0.12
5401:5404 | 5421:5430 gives -0.17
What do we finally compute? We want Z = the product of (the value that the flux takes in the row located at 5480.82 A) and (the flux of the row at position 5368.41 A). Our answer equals 31.9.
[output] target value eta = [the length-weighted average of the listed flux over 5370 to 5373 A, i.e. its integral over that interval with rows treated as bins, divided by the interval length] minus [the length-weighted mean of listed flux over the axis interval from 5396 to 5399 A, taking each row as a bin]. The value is -0.20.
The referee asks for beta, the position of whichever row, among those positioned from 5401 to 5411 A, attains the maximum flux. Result 5406.86 A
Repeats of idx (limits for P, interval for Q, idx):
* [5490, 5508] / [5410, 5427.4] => 0.55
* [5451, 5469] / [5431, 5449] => 0.40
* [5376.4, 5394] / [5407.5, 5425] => 0.52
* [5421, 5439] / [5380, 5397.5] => 0.64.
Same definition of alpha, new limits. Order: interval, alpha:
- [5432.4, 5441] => 5.636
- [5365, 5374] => 5.51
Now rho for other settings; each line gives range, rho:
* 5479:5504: 5.181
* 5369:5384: 5.33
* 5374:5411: 5.371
